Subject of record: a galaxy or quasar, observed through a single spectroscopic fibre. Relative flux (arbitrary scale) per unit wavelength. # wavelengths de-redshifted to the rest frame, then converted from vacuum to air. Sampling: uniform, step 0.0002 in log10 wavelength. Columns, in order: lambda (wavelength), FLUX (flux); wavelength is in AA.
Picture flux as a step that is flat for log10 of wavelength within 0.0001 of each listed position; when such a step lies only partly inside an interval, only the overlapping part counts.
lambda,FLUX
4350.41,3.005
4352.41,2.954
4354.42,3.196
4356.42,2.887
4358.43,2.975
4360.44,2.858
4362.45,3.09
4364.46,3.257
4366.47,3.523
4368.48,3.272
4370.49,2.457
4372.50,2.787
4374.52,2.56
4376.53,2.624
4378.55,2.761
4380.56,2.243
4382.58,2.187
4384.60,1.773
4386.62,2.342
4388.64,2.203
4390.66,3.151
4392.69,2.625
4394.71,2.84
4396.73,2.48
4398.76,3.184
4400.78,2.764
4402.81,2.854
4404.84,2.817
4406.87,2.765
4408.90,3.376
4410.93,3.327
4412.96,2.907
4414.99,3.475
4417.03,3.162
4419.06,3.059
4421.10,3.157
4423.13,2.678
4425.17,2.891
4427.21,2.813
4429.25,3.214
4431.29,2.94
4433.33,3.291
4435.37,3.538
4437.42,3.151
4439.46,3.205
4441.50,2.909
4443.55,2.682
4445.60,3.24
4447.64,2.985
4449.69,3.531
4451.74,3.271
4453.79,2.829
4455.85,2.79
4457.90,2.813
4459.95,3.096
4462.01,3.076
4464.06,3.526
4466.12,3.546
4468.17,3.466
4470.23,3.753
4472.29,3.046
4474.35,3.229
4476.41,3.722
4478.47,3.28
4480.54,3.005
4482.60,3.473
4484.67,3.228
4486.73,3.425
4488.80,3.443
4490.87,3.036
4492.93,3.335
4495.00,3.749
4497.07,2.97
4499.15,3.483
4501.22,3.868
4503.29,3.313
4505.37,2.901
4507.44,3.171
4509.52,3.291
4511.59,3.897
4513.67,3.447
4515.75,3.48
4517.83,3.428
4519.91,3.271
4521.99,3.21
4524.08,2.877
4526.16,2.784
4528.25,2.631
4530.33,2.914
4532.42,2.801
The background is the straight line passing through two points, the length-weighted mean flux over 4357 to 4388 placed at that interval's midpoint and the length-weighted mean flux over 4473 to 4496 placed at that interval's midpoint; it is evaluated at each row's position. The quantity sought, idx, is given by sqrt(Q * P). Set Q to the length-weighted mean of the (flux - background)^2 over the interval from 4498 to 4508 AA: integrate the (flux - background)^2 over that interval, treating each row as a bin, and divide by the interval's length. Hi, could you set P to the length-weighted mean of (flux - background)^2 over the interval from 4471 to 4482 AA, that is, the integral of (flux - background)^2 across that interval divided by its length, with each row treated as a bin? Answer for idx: 0.09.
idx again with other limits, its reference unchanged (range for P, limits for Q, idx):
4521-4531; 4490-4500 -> 0.22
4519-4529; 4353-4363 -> 0.26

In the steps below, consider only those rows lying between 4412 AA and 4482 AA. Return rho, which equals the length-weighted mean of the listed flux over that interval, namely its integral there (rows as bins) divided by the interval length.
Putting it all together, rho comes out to 3.16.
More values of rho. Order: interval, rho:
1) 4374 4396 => 2.48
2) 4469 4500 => 3.34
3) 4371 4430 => 2.79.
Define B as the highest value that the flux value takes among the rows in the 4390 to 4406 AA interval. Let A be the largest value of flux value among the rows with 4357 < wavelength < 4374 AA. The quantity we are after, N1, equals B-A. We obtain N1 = -0.34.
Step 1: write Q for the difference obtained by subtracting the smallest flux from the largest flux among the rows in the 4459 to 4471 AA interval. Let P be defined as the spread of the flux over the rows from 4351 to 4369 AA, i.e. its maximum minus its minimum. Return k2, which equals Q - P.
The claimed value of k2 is 0.0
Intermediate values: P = 0.7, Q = 0.7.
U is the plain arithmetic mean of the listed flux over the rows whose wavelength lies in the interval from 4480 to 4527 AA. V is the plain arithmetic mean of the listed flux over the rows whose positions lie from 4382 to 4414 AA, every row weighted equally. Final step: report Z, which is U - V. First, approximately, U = 3.31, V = 2.72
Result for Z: 0.58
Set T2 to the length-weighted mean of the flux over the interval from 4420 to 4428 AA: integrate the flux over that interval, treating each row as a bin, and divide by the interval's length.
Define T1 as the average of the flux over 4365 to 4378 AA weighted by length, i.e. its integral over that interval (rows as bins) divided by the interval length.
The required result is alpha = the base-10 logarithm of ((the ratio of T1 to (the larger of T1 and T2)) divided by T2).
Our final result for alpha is -0.46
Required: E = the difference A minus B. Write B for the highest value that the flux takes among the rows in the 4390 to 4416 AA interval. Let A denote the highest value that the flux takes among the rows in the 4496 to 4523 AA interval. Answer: 0.42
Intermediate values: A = 3.897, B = 3.475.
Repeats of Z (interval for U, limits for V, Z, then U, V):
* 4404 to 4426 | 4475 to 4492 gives -0.27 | 3.06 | 3.33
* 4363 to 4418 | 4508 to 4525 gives -0.56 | 2.80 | 3.36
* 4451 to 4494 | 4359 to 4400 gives 0.55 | 3.26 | 2.71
